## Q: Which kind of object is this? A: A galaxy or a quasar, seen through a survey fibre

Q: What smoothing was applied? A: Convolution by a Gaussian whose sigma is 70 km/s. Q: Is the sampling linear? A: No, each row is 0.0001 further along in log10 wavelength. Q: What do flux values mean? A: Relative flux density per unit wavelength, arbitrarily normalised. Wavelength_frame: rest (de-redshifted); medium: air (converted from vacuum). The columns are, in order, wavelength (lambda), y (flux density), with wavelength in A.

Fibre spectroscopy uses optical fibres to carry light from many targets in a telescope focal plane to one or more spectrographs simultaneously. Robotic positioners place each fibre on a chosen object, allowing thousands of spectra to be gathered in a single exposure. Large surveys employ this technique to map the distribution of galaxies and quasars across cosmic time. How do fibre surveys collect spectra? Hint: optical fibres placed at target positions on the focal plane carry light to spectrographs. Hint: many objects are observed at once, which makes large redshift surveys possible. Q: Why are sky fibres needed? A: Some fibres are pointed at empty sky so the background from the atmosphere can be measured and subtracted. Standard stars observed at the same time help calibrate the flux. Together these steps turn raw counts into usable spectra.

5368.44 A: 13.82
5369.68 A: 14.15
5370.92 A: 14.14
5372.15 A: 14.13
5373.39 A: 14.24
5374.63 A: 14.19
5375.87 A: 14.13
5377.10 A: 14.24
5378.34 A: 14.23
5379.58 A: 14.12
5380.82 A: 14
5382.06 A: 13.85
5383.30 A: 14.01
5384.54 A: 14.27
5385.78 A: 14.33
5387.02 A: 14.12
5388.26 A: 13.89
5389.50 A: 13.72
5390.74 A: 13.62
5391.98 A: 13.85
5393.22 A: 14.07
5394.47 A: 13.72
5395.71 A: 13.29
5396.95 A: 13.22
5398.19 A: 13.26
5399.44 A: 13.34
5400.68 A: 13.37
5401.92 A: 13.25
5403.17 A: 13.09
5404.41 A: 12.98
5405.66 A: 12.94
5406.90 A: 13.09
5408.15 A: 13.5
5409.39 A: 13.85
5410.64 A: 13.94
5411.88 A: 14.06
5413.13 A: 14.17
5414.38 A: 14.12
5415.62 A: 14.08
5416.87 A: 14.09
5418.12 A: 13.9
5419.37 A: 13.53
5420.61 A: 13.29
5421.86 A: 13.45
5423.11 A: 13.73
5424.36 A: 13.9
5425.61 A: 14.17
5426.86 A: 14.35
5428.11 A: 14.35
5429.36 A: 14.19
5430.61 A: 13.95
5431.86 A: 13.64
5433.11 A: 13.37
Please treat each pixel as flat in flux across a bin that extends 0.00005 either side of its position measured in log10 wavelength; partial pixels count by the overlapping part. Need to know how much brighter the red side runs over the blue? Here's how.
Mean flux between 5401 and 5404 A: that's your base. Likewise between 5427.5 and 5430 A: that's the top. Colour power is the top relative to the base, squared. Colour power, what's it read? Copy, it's 1.17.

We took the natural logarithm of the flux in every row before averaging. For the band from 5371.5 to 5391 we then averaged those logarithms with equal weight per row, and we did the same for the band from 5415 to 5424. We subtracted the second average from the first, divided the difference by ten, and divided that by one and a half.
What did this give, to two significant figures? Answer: 0.0017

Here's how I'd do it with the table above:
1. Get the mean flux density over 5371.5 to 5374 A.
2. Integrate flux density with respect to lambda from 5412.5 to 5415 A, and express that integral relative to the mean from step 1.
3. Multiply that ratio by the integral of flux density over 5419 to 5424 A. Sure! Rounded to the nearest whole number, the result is 168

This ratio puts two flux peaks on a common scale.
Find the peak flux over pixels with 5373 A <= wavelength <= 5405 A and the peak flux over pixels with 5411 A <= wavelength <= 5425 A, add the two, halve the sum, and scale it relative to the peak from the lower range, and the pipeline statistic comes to 0.99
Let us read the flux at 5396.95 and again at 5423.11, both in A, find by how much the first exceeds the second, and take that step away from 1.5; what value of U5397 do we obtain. 2.0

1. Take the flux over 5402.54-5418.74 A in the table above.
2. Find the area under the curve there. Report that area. 222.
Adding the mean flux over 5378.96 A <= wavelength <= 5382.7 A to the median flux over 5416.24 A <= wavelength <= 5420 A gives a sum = 27.9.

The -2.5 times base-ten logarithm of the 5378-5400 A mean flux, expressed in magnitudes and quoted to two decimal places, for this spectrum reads -2.85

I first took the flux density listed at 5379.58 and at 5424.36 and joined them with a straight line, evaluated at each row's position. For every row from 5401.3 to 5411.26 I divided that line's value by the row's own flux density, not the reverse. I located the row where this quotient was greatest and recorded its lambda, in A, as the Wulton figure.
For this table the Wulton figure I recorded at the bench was 5405.66 A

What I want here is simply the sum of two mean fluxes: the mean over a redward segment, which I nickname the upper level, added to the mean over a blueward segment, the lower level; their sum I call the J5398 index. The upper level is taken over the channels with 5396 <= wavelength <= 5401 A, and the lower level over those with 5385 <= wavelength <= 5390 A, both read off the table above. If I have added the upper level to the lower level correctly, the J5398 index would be 27.3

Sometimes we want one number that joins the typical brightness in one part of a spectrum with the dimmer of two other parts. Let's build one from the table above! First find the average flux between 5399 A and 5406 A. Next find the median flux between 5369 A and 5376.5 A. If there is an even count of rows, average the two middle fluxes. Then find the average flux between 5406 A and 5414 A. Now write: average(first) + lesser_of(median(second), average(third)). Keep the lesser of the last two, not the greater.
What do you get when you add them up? 26.9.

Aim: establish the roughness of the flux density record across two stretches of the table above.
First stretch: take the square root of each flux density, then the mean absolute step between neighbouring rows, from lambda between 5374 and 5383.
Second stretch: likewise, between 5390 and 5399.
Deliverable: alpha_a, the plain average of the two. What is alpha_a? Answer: 0.021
